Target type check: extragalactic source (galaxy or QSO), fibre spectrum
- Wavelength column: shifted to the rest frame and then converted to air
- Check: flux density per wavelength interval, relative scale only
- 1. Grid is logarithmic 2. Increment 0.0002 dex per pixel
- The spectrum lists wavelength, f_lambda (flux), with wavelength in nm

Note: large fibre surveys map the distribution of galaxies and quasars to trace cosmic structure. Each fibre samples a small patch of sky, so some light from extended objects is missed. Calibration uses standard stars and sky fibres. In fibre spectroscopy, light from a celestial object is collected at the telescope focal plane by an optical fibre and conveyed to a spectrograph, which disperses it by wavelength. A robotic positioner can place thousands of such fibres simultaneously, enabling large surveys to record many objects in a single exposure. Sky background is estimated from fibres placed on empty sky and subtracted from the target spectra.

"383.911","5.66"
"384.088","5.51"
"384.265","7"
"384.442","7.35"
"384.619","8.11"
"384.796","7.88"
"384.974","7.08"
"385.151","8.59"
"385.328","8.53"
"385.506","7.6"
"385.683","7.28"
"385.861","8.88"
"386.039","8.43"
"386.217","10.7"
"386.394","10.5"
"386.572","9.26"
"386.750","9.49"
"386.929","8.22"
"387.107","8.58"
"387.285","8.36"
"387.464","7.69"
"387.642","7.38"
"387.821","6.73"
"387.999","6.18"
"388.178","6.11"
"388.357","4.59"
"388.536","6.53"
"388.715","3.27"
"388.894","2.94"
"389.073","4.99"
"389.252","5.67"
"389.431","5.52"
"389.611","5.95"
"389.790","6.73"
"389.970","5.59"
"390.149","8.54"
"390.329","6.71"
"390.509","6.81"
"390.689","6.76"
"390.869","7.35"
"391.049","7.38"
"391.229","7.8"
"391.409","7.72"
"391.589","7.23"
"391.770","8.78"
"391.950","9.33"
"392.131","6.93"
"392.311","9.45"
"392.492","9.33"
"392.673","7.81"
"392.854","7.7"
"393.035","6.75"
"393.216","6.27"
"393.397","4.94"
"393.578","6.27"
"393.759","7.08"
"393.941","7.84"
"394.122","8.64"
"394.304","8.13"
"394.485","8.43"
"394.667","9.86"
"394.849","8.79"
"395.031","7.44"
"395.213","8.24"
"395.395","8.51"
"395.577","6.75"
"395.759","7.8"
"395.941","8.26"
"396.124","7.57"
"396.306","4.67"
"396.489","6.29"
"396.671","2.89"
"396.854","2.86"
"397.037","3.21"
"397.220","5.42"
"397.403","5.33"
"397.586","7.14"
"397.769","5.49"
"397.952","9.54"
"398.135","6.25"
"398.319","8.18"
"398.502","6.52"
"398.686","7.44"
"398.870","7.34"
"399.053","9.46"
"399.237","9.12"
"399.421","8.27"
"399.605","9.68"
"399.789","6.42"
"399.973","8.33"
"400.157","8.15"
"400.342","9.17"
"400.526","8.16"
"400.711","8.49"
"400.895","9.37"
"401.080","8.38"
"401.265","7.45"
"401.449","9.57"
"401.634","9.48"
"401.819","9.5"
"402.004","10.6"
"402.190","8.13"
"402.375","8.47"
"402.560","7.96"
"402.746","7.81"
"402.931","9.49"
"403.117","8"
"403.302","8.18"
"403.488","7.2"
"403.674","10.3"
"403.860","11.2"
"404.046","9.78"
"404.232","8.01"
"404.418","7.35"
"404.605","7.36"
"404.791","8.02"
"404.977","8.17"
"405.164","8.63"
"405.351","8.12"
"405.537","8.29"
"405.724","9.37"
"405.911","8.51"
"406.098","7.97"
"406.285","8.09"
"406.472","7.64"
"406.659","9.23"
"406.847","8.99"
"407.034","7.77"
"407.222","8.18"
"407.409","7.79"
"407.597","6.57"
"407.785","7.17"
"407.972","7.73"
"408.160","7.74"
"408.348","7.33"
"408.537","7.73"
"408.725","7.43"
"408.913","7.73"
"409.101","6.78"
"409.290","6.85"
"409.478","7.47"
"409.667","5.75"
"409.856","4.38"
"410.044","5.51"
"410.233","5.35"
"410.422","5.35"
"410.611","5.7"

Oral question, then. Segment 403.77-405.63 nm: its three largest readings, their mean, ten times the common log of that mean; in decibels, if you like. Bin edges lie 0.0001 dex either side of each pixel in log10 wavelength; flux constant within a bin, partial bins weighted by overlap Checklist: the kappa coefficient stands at 9.94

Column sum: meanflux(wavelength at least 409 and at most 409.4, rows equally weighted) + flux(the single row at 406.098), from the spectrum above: 14.8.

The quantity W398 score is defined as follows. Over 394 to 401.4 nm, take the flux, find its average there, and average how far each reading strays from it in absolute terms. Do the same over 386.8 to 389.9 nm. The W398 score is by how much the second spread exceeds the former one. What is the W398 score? -0.13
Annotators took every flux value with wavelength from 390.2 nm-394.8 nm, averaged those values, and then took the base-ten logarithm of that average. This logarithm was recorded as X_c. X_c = 0.88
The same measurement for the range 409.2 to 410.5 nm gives 0.76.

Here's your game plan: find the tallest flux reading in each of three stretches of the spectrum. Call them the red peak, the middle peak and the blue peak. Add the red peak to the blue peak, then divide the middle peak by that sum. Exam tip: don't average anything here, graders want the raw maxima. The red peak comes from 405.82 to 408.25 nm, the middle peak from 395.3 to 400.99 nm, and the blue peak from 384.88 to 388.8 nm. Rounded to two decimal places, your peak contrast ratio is 0.49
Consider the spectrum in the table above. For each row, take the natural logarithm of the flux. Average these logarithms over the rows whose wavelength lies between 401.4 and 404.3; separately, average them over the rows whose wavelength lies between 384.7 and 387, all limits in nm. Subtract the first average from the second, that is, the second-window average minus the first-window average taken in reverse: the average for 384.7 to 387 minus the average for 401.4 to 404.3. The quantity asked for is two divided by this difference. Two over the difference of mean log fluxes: -54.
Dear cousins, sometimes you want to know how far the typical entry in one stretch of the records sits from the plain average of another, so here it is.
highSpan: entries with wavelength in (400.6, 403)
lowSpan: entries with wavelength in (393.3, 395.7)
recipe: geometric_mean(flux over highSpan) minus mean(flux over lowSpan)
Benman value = 1.0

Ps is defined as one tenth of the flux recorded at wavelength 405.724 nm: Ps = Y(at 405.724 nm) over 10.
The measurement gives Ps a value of 0.94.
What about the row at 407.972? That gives 0.77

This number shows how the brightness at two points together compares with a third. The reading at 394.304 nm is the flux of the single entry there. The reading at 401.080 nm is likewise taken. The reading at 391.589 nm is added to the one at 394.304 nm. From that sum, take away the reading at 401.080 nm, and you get 7.0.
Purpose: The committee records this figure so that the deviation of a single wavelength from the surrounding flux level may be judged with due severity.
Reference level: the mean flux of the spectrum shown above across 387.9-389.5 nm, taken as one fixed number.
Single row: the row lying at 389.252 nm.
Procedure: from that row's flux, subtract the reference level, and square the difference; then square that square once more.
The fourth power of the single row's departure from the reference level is 0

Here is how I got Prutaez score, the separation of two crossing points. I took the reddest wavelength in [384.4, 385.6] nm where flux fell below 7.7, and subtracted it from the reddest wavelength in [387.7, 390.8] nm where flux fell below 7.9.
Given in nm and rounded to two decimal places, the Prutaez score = 5.18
